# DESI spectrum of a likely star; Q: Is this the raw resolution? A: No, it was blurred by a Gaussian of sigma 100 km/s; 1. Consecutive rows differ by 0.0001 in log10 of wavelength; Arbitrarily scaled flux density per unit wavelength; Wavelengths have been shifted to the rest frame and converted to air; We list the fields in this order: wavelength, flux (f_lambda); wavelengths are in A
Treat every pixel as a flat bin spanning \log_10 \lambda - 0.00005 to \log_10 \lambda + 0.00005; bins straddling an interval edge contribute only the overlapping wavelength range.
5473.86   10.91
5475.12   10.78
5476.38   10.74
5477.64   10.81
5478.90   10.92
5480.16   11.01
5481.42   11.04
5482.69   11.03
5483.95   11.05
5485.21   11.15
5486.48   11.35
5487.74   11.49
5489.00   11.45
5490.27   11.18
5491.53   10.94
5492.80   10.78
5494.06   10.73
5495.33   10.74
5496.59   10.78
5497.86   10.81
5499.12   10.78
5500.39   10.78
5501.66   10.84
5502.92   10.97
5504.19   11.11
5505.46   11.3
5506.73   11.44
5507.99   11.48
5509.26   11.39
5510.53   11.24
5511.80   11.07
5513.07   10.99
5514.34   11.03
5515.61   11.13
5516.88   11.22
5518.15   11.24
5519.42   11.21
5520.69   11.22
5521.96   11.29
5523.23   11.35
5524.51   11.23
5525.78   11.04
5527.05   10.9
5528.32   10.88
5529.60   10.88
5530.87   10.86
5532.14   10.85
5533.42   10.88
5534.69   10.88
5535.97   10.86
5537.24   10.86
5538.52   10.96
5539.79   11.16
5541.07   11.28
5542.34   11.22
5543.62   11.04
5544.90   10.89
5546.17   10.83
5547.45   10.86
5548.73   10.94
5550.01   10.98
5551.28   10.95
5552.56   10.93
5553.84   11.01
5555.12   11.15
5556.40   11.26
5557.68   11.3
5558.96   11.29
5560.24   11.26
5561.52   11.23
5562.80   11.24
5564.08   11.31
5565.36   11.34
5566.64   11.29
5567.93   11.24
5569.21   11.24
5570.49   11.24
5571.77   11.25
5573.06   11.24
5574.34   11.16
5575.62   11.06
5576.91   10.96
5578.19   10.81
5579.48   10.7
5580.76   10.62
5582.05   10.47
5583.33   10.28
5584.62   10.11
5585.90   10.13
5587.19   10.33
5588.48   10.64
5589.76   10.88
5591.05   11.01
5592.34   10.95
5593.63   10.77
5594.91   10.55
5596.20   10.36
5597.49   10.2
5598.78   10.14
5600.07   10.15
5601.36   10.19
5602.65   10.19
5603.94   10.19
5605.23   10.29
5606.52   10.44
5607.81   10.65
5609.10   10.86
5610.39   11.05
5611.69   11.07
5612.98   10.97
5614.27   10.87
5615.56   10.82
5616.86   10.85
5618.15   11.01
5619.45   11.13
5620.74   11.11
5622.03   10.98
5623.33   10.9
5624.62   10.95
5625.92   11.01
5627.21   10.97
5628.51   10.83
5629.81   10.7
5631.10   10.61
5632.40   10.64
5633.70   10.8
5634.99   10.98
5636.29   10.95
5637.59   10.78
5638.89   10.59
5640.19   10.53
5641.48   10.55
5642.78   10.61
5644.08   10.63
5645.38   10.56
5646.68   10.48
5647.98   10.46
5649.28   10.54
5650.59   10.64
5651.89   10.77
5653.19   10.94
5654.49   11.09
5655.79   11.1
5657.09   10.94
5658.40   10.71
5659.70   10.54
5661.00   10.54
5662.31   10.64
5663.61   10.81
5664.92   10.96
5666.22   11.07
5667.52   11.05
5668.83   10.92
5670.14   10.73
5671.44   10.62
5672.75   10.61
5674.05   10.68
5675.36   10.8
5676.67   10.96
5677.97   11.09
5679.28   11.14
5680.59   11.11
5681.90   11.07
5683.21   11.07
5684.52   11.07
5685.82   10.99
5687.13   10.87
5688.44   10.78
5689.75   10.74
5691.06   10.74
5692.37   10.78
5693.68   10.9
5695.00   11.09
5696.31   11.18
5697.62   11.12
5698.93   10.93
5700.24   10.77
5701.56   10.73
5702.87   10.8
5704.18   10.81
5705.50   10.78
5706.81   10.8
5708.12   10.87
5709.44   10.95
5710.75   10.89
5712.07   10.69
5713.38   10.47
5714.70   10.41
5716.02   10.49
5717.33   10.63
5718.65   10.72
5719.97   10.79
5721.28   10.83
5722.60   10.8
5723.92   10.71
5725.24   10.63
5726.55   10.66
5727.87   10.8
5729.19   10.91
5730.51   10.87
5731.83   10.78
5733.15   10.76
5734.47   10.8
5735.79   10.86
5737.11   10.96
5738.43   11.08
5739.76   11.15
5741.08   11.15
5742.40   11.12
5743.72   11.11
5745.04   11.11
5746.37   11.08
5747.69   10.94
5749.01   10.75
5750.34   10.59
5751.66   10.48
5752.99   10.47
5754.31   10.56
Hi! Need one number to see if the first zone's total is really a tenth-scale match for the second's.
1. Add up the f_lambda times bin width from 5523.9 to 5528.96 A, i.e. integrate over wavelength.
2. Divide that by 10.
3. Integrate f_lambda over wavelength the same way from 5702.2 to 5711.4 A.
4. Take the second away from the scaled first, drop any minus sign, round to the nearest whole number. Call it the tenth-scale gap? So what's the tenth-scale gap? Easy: 94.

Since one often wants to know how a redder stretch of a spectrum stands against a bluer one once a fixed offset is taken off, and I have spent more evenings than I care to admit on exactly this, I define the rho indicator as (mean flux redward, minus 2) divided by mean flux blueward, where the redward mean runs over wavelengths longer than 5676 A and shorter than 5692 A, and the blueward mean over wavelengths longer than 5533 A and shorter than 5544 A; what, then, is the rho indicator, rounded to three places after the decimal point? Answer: 0.814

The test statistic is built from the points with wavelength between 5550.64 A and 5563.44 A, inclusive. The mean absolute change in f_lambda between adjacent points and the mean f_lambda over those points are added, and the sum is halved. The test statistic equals 5.61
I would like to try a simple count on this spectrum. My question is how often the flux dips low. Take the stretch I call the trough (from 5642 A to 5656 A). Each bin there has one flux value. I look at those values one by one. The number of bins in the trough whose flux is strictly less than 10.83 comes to 8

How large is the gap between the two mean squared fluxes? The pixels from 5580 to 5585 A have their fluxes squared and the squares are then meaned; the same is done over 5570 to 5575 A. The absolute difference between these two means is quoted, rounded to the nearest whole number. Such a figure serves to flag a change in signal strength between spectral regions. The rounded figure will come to 18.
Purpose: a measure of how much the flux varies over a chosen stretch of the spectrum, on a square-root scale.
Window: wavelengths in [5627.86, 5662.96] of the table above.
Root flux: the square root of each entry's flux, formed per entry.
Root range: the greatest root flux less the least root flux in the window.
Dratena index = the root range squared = 0.010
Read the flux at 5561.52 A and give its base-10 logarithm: 1.05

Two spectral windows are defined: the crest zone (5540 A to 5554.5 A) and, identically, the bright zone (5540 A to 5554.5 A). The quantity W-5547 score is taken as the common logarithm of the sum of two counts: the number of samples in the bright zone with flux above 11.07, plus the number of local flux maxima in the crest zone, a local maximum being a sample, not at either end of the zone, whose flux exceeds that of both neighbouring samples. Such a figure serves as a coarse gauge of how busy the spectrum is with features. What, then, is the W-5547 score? 0.5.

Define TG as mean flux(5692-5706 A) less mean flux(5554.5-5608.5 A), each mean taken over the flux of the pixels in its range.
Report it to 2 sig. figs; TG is 0.11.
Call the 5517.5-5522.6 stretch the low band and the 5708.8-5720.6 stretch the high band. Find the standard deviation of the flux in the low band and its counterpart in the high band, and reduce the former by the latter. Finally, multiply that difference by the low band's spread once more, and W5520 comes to -0.005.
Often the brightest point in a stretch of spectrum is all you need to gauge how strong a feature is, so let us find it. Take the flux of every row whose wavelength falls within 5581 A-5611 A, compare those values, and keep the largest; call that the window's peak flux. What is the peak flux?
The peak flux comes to 11.05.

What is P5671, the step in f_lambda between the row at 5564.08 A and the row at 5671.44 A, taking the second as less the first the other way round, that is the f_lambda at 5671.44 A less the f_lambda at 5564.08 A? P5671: -0.69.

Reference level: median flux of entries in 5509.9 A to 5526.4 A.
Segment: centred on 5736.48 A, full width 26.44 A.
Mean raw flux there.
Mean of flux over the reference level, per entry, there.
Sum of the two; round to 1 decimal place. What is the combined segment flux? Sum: 11.9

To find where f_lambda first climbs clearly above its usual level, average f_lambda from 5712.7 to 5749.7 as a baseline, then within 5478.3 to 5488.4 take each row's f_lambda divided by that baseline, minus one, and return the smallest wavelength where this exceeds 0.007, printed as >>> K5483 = 5478.90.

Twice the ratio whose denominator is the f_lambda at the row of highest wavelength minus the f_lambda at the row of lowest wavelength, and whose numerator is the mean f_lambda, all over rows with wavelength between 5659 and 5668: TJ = 42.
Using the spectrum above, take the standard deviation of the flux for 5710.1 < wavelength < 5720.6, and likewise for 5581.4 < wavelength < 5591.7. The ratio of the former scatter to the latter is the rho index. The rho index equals 0.50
